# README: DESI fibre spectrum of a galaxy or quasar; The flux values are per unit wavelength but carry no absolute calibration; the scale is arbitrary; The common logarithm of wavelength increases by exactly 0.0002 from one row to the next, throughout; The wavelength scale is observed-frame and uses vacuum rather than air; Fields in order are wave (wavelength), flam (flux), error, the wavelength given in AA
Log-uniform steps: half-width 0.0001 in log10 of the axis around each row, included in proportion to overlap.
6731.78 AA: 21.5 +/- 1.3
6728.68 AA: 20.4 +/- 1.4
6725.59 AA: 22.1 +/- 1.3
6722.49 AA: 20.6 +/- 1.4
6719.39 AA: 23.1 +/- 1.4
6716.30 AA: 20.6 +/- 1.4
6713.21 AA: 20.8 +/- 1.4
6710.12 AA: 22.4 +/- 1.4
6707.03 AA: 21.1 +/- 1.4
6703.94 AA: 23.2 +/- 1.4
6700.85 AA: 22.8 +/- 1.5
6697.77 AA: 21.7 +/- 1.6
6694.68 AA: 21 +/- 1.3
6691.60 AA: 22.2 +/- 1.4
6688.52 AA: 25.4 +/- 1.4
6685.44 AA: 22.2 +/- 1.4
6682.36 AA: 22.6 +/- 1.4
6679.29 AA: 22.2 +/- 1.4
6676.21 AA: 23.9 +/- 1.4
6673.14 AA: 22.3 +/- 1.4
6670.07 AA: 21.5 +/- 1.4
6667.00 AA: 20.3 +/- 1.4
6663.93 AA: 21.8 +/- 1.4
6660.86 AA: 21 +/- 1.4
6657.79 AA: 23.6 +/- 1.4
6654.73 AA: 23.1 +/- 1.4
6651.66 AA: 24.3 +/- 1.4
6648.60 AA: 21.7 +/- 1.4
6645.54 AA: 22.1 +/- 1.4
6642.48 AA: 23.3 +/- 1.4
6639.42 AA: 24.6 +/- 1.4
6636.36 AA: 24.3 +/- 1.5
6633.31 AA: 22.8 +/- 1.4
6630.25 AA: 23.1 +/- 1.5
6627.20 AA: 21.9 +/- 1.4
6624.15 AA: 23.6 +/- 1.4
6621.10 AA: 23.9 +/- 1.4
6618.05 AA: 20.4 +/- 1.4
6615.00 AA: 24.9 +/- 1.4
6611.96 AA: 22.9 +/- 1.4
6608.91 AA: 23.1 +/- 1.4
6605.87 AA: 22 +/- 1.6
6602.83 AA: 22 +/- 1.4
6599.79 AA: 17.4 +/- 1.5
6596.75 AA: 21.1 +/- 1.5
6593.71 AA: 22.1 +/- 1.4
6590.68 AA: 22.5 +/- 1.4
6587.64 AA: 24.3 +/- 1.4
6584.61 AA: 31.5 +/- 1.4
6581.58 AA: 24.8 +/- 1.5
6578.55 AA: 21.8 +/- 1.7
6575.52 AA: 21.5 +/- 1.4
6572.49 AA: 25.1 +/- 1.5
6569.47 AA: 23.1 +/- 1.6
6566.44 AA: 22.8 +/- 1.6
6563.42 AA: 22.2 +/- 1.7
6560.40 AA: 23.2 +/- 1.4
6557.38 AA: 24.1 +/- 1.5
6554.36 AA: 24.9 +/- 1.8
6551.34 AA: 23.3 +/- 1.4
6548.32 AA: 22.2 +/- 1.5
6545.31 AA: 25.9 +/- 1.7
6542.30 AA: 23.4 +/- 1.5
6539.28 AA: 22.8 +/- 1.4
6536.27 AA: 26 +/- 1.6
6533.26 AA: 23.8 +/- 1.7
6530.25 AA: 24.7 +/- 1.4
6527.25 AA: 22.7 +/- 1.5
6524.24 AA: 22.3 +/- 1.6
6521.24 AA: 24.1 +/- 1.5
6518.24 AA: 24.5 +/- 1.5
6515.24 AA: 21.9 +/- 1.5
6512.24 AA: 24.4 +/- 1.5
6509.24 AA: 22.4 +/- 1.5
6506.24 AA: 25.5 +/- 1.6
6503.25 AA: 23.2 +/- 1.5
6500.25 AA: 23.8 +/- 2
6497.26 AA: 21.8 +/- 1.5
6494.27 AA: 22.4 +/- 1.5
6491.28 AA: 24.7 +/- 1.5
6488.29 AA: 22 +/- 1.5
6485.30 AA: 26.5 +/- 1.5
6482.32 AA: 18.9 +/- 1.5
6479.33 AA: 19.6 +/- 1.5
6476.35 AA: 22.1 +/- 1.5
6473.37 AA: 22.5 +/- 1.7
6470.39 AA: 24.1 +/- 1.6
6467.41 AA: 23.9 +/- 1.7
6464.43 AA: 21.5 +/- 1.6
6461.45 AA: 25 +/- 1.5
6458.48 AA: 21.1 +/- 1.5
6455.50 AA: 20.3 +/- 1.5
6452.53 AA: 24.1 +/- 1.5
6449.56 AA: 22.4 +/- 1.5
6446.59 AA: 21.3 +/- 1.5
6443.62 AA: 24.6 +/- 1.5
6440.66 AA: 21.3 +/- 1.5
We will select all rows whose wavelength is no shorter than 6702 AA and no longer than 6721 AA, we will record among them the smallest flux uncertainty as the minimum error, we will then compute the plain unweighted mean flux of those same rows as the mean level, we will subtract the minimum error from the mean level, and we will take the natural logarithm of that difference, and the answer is 3.019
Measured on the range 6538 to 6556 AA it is 3.107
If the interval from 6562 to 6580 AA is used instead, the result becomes 3.061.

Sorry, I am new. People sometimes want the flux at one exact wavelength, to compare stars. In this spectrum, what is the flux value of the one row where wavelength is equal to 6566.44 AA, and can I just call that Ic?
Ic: 22.8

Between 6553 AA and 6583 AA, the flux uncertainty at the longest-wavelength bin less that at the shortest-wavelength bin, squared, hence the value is 0.090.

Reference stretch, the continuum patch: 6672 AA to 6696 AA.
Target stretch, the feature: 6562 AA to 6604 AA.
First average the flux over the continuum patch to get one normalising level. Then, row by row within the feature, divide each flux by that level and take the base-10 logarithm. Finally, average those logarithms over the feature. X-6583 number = 0.002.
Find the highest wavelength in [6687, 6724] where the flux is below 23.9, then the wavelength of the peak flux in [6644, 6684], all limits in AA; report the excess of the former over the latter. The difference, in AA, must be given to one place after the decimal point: 70.8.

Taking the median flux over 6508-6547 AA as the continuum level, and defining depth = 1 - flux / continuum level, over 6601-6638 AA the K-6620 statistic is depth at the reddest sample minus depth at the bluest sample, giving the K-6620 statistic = -0.10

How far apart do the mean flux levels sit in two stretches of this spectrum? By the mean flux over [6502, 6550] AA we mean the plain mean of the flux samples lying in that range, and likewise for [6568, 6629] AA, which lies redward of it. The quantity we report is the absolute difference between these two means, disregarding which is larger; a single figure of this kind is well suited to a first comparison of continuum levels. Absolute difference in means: 0.74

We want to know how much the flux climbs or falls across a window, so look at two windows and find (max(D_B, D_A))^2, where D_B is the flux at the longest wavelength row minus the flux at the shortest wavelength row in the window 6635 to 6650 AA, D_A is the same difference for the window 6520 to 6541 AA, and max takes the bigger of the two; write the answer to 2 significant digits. 1.7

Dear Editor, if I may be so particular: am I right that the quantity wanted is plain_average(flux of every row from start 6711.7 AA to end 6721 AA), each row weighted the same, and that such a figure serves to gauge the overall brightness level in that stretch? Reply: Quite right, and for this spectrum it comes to 21.5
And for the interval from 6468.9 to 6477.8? 22.9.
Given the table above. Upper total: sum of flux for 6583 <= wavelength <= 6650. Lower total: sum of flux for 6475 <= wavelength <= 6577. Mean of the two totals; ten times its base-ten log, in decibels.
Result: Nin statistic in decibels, 28.1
